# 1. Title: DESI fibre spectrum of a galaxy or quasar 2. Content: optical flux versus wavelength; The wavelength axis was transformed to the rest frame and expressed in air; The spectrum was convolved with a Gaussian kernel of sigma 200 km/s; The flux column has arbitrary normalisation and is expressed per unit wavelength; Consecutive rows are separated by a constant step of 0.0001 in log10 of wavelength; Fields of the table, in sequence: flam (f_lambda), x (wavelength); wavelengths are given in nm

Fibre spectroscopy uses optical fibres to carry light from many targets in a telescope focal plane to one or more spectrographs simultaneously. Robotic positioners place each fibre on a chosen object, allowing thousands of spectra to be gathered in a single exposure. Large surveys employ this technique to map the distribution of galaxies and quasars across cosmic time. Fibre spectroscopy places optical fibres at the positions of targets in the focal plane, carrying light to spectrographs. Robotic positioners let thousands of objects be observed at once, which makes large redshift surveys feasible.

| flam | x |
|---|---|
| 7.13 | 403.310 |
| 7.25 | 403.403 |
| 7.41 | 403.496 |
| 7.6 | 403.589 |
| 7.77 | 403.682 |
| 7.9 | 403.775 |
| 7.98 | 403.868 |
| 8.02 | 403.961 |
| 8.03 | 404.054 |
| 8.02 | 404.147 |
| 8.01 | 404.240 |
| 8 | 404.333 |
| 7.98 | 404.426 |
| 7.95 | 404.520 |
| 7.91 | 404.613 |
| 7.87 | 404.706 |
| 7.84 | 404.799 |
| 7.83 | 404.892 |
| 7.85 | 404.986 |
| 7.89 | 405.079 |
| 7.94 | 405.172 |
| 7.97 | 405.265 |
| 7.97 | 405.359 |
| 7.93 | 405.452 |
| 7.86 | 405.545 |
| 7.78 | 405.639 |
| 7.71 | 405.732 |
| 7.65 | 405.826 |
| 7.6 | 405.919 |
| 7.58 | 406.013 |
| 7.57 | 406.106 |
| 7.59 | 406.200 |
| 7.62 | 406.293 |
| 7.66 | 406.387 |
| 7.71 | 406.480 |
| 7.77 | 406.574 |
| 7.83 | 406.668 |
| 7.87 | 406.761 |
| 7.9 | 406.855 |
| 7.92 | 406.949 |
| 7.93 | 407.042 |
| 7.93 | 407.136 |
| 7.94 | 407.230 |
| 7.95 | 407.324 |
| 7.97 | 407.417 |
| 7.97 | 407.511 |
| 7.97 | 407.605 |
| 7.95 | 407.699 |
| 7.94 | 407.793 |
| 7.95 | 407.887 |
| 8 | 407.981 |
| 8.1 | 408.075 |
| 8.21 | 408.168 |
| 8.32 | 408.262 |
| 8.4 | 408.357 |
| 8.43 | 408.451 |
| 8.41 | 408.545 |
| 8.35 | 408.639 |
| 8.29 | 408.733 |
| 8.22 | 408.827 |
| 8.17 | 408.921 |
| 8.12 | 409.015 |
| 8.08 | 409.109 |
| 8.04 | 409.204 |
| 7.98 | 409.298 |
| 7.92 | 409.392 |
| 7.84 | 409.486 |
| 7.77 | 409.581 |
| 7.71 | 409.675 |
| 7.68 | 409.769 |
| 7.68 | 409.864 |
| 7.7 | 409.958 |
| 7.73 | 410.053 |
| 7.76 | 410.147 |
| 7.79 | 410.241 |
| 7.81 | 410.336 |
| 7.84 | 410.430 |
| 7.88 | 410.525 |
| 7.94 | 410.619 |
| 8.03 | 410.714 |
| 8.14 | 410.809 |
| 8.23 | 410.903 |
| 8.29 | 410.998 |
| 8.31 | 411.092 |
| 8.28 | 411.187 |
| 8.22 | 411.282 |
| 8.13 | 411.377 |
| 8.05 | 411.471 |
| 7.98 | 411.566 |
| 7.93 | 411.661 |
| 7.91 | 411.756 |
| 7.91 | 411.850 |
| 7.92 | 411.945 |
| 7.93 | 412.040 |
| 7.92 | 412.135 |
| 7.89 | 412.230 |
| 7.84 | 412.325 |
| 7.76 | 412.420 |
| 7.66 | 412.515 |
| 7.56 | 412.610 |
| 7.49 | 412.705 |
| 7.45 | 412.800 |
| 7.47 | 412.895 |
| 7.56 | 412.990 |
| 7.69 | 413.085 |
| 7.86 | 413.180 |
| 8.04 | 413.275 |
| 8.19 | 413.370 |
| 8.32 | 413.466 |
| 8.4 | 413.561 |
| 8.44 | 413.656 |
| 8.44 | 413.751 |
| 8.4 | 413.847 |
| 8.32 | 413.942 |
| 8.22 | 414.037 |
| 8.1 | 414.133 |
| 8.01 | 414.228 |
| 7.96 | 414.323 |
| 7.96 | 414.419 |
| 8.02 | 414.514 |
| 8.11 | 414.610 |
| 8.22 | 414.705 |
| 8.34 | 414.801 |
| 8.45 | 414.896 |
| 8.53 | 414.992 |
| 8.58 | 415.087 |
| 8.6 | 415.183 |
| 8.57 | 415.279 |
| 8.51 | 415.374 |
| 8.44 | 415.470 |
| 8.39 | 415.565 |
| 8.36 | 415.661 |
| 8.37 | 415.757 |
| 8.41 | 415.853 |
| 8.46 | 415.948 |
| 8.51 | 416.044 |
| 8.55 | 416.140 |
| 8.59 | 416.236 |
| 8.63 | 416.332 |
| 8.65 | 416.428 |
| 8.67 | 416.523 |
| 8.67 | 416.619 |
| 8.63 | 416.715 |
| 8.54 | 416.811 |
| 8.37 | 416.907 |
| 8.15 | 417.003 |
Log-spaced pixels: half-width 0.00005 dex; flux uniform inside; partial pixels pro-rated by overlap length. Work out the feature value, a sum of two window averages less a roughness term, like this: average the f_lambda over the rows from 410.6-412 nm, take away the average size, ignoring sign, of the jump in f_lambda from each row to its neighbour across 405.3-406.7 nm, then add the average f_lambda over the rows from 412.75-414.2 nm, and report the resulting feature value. 16.1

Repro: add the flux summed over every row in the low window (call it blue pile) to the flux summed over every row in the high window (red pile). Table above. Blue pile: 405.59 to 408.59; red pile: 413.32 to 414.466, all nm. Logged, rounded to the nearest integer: 352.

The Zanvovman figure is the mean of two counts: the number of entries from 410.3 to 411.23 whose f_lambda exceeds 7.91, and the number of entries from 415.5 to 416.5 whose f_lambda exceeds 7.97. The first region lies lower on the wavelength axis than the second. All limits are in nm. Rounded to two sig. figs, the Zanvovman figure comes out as 8.5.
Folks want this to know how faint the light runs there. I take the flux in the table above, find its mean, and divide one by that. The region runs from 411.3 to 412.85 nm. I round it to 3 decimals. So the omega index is 0.128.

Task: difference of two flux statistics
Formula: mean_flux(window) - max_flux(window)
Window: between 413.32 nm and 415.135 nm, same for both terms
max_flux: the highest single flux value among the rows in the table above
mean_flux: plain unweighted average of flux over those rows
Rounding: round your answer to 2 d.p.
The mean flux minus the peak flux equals -0.32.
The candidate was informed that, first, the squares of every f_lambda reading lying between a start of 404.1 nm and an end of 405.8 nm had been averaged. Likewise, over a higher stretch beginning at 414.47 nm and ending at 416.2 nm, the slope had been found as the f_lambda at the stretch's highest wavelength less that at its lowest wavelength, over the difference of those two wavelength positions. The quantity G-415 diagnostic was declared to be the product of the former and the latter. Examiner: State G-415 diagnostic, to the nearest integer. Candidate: 20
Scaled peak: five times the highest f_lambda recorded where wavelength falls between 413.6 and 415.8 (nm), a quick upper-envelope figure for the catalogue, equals 43.0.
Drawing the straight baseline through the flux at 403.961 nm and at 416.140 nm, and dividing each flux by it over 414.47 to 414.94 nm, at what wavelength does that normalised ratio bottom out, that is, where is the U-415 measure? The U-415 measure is 414.514 nm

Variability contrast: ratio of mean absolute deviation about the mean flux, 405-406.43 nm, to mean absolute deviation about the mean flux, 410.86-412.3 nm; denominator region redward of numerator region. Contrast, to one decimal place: 1.0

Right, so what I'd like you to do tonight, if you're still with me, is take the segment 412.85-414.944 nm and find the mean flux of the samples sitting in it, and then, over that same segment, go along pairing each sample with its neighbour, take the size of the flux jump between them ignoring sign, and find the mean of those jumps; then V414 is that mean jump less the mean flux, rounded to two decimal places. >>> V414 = -8.02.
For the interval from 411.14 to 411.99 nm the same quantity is -7.99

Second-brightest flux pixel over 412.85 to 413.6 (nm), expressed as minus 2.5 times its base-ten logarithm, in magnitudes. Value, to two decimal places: -2.30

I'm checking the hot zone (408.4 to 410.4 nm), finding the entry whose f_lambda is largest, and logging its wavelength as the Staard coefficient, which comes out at 408.451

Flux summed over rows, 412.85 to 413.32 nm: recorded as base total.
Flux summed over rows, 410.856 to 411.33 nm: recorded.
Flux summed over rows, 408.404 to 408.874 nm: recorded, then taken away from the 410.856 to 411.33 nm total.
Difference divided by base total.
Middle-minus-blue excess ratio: -0.010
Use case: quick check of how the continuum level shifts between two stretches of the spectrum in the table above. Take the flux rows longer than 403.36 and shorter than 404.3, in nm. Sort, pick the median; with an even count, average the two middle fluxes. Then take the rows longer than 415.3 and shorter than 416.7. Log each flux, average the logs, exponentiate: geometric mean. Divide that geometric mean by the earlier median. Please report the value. 1.07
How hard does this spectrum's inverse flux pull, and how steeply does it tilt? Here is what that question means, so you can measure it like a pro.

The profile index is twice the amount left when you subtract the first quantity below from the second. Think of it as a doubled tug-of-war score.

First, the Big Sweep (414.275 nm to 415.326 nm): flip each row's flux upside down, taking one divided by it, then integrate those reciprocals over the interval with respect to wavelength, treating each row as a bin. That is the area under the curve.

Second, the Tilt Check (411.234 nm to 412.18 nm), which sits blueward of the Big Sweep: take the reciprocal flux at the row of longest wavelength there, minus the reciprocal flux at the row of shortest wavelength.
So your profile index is -0.24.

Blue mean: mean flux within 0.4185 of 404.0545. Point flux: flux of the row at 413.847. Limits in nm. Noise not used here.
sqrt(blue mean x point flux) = 8.18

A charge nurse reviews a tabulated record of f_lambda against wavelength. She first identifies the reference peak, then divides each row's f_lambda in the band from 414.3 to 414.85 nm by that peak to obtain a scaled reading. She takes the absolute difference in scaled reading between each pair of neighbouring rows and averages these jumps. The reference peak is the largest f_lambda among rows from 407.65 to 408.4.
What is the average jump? 0.009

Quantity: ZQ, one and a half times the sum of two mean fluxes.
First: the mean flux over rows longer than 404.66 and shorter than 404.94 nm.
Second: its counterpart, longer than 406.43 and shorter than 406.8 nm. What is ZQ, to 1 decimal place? 23.5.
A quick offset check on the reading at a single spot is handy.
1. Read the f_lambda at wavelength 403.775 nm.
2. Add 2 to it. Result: 9.9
